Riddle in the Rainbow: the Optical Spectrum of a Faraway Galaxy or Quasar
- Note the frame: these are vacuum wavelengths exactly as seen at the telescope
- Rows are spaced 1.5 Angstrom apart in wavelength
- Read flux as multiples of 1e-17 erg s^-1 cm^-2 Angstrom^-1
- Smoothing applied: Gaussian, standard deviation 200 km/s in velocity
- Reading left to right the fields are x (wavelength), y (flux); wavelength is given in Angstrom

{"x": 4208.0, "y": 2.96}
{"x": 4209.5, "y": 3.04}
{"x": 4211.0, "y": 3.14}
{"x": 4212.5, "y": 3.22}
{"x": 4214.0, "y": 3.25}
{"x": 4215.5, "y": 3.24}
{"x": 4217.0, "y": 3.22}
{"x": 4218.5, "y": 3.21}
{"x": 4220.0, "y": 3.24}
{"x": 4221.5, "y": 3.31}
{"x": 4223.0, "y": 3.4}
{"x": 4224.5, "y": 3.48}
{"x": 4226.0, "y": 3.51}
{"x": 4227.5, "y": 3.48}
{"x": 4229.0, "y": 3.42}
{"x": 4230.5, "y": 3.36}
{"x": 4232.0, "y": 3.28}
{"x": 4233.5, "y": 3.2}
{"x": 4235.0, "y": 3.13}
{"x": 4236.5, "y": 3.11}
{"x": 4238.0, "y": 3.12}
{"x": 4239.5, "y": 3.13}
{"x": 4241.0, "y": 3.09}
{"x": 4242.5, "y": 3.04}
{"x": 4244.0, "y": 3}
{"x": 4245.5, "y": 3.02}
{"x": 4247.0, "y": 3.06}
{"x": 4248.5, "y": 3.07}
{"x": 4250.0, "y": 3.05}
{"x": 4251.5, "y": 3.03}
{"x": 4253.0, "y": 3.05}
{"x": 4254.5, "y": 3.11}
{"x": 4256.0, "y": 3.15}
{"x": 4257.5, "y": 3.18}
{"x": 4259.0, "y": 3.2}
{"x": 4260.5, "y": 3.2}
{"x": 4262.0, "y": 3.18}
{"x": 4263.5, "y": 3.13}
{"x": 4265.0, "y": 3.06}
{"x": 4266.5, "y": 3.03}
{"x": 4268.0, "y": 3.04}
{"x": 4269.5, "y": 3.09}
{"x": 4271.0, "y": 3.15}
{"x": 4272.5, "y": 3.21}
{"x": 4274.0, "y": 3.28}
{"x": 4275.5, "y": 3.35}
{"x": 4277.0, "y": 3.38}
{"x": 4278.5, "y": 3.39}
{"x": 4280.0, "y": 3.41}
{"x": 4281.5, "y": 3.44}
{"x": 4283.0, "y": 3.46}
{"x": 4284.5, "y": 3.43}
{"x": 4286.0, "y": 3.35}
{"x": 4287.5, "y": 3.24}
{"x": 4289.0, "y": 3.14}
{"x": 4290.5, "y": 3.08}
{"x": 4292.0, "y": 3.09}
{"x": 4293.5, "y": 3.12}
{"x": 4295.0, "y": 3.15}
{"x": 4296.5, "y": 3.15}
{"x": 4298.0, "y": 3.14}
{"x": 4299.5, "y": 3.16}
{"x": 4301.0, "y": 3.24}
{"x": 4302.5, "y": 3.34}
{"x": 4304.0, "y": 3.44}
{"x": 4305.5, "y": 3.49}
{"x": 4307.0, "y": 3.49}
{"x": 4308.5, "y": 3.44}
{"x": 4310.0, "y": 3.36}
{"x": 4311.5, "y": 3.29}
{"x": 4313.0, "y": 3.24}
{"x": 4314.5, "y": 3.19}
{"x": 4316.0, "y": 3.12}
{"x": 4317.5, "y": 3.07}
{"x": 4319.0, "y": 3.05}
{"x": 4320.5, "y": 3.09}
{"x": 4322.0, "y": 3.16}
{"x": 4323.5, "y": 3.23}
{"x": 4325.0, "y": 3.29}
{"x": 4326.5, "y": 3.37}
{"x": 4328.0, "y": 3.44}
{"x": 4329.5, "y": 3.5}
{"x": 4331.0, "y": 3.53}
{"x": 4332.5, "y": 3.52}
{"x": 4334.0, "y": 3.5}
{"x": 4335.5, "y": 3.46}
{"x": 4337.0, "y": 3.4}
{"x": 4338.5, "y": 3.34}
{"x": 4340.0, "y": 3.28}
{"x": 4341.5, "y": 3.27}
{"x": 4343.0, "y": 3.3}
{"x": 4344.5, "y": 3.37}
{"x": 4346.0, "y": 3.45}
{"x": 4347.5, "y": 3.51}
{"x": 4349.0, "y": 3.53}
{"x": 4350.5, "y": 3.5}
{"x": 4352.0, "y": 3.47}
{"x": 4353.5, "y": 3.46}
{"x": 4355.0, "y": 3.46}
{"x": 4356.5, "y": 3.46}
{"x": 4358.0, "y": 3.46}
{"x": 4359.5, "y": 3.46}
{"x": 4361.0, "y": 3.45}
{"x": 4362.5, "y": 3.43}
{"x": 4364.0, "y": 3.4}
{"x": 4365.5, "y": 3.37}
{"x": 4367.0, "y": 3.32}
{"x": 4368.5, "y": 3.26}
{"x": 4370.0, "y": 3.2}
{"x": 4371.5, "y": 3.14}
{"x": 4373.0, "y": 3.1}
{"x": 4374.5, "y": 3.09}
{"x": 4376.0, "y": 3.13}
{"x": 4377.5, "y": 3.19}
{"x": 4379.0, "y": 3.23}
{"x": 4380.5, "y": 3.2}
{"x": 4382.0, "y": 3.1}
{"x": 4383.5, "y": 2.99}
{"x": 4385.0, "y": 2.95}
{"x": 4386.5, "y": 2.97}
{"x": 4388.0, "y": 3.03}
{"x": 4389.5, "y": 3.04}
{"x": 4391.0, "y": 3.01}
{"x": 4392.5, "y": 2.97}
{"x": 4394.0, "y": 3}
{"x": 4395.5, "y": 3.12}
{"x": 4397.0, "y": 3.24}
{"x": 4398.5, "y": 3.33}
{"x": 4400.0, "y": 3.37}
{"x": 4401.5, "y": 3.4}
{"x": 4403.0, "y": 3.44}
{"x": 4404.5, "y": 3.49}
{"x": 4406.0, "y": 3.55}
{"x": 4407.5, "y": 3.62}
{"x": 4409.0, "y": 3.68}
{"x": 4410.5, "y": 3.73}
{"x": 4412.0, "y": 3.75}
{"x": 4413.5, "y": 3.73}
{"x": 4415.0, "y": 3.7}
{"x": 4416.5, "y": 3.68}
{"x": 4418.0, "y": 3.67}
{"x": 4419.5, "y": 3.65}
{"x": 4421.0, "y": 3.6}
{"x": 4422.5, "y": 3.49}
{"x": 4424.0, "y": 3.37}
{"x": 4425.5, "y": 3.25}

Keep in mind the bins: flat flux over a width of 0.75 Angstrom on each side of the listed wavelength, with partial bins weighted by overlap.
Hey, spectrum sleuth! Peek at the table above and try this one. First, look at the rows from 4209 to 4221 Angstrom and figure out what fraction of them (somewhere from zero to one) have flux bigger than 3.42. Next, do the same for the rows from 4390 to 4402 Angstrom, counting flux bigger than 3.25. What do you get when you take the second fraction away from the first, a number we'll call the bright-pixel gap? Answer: -0.4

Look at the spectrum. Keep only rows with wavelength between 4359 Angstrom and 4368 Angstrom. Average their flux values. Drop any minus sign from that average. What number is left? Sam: 3.40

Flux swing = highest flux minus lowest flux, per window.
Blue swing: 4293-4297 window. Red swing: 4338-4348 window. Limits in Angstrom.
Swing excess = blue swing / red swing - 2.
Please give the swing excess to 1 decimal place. -1.9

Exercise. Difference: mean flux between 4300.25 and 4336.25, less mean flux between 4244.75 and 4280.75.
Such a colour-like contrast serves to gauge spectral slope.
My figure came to 0.168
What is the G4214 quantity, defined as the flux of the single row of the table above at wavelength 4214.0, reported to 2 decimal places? 3.25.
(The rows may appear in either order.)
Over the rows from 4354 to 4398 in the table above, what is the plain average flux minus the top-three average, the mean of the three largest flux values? -0.26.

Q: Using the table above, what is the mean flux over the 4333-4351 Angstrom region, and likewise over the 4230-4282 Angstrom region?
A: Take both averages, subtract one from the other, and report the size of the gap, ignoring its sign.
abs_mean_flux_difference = 0.25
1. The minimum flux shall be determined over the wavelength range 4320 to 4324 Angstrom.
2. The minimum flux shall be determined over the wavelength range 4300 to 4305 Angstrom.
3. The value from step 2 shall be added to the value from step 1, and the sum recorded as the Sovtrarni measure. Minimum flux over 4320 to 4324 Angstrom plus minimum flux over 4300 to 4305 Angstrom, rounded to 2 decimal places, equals 6.33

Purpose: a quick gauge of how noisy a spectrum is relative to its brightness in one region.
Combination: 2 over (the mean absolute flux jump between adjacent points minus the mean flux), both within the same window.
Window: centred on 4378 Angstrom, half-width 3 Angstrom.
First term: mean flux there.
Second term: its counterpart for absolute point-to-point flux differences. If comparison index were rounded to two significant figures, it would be -0.64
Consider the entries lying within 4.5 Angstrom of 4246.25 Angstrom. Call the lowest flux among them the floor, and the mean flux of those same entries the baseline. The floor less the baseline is -0.040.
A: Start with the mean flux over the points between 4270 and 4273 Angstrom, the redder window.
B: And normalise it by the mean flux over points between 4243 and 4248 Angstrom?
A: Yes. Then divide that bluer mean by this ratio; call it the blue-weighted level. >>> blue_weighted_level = 2.9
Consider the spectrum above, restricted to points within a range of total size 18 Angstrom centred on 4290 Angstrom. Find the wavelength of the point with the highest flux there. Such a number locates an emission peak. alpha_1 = 4283.0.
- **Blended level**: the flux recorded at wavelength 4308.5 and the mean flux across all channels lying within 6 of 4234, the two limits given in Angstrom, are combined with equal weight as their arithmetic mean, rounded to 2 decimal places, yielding 3.33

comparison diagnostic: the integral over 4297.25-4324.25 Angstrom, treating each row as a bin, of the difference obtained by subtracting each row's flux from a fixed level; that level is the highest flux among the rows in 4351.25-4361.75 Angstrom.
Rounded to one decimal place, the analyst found 5.9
